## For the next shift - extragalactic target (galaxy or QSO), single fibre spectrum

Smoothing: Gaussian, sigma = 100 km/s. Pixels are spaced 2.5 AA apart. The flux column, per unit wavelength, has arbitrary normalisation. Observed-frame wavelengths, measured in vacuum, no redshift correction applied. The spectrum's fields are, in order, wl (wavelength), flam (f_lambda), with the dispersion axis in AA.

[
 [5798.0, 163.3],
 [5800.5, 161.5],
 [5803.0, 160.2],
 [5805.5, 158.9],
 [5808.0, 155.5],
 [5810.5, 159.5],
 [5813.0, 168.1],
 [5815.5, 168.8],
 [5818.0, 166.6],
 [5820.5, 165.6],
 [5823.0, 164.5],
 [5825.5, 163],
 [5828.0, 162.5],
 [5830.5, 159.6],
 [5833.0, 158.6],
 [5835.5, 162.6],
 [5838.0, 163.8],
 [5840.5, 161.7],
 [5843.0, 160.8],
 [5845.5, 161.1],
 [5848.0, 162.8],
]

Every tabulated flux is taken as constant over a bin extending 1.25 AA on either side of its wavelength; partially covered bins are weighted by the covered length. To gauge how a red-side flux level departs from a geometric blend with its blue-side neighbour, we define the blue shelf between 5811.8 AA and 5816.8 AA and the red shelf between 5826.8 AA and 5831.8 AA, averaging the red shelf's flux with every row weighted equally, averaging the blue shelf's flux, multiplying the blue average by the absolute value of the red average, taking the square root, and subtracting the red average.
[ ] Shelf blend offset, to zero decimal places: 4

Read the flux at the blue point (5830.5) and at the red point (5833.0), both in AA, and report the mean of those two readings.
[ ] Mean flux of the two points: 159.1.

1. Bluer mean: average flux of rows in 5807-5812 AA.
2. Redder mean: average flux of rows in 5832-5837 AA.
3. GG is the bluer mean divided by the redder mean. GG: 0.98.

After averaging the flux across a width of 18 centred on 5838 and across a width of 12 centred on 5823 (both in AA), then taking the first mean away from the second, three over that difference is 0.9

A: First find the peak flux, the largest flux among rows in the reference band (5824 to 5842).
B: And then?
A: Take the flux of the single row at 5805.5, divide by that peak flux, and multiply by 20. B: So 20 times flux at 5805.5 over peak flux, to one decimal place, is 19.4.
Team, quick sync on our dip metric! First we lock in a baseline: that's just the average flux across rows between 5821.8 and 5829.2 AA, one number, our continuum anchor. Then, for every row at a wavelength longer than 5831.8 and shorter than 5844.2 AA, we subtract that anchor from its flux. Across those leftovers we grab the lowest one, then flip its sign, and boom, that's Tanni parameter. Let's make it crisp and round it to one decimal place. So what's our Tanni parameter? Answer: 4.7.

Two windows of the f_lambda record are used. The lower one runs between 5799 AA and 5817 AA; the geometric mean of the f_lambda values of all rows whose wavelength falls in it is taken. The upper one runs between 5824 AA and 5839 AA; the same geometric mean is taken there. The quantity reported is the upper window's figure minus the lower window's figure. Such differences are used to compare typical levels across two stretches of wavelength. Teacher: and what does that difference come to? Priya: 0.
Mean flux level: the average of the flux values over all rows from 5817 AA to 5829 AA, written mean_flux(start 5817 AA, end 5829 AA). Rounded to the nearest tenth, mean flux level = 164.4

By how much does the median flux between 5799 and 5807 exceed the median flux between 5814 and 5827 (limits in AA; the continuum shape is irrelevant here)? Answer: -5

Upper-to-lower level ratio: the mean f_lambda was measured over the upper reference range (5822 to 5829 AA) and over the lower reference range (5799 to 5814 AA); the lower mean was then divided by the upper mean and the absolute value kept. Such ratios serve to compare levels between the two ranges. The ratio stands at 0.98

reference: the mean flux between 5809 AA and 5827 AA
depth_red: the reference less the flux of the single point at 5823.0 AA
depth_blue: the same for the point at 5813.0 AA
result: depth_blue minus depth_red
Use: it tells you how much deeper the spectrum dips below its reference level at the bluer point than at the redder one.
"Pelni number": -4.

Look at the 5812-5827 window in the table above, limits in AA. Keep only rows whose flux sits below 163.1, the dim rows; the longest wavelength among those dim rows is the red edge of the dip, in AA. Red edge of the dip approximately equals 5825.5 AA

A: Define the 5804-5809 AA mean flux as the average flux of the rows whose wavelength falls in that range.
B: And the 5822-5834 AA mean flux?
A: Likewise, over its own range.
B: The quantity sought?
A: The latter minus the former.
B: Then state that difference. 4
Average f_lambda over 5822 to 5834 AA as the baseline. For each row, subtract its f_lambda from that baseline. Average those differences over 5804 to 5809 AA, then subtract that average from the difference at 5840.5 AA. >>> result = -4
